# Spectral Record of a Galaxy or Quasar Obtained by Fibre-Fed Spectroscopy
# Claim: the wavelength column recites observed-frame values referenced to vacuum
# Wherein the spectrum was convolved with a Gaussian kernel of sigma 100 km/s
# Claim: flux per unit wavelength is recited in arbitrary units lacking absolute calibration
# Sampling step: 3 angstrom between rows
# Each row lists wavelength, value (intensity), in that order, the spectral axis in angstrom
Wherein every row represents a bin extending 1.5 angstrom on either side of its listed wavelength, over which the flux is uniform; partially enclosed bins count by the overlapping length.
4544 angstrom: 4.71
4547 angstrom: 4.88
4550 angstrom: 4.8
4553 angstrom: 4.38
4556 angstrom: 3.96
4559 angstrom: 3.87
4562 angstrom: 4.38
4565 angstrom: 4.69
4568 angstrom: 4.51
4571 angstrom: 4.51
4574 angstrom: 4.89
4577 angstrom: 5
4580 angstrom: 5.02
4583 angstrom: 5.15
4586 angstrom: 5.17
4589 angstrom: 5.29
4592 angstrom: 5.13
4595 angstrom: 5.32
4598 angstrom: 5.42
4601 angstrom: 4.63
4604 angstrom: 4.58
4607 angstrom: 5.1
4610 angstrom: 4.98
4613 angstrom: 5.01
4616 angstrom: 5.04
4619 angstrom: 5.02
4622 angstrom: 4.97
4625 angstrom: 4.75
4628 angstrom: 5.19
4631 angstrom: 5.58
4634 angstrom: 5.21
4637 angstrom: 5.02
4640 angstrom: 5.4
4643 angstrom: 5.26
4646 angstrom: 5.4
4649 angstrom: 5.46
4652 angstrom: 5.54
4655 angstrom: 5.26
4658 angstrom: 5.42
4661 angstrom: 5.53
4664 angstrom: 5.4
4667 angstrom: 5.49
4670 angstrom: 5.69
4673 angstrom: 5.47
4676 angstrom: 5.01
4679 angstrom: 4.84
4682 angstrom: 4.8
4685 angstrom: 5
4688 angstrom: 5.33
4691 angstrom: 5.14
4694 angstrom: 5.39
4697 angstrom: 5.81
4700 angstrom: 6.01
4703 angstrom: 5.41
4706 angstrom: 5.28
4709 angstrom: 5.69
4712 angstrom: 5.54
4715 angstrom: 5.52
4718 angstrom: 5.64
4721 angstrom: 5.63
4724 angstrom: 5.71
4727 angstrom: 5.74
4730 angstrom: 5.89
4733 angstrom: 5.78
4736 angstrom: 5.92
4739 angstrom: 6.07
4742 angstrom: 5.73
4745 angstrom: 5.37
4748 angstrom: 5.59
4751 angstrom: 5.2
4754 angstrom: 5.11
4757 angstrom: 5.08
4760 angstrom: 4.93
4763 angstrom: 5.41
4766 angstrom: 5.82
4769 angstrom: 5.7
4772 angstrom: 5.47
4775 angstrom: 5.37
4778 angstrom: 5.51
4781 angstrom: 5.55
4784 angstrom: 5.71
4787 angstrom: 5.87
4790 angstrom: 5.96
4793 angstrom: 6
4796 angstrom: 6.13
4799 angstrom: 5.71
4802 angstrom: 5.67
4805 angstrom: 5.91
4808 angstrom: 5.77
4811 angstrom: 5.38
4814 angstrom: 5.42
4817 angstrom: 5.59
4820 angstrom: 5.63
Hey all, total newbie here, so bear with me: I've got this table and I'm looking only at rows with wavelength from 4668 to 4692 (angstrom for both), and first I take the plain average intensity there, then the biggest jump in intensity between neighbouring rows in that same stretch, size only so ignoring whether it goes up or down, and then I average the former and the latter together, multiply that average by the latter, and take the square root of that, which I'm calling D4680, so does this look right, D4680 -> 1.14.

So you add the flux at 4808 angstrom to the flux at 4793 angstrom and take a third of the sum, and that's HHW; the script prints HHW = 3.92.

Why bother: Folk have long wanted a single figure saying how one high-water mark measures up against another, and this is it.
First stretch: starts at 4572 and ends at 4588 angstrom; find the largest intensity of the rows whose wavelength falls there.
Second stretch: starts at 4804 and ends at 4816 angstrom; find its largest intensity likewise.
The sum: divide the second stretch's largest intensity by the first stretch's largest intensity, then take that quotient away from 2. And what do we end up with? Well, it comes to 0.86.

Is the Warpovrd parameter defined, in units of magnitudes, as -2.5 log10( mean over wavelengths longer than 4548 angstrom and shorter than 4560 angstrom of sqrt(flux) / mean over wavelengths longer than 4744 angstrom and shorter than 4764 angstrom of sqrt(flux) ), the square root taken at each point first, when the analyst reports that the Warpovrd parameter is 0.11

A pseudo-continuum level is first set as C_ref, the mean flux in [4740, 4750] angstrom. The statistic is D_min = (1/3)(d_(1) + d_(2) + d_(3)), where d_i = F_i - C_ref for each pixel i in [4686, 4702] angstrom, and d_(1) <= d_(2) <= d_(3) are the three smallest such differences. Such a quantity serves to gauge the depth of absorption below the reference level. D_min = -0.28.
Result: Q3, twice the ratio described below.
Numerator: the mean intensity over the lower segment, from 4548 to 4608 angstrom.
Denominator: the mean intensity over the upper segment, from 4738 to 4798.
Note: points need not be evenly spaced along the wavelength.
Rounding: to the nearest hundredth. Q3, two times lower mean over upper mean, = 1.72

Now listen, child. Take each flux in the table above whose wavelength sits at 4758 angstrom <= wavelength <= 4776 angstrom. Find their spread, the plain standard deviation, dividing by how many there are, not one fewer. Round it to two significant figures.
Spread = 0.28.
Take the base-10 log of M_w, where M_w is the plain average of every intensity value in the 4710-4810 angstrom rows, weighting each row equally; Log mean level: 0.751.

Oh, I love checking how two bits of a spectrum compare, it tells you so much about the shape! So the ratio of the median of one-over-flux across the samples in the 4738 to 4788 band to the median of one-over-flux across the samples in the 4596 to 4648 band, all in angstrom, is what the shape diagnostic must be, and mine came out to 0.915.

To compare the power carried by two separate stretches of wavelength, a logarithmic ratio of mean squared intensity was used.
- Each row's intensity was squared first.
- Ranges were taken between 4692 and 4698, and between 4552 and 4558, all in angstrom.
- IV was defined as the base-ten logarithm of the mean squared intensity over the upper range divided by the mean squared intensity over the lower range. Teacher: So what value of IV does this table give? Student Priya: 0.26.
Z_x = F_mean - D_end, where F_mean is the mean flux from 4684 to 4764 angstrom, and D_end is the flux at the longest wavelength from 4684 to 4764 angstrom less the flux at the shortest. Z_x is 5.1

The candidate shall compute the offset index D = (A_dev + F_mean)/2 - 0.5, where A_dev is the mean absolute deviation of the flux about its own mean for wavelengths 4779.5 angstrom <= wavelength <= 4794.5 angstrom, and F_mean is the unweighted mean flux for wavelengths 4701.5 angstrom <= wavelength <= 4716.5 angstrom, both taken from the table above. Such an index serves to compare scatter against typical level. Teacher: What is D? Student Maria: 2.32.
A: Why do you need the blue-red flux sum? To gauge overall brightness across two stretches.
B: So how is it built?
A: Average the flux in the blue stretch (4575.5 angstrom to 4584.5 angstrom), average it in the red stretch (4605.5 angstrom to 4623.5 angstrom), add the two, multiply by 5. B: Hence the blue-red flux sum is 50.4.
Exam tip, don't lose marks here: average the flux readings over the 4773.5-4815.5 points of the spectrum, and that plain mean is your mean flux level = 5.71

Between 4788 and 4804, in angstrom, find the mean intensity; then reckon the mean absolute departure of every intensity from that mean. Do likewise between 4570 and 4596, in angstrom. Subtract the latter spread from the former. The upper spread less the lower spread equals -0.01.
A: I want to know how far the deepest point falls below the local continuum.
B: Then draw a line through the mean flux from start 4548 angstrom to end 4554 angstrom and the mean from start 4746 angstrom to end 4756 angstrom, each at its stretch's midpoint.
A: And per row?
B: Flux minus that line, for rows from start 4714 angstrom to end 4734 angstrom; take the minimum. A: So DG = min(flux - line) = 0.35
